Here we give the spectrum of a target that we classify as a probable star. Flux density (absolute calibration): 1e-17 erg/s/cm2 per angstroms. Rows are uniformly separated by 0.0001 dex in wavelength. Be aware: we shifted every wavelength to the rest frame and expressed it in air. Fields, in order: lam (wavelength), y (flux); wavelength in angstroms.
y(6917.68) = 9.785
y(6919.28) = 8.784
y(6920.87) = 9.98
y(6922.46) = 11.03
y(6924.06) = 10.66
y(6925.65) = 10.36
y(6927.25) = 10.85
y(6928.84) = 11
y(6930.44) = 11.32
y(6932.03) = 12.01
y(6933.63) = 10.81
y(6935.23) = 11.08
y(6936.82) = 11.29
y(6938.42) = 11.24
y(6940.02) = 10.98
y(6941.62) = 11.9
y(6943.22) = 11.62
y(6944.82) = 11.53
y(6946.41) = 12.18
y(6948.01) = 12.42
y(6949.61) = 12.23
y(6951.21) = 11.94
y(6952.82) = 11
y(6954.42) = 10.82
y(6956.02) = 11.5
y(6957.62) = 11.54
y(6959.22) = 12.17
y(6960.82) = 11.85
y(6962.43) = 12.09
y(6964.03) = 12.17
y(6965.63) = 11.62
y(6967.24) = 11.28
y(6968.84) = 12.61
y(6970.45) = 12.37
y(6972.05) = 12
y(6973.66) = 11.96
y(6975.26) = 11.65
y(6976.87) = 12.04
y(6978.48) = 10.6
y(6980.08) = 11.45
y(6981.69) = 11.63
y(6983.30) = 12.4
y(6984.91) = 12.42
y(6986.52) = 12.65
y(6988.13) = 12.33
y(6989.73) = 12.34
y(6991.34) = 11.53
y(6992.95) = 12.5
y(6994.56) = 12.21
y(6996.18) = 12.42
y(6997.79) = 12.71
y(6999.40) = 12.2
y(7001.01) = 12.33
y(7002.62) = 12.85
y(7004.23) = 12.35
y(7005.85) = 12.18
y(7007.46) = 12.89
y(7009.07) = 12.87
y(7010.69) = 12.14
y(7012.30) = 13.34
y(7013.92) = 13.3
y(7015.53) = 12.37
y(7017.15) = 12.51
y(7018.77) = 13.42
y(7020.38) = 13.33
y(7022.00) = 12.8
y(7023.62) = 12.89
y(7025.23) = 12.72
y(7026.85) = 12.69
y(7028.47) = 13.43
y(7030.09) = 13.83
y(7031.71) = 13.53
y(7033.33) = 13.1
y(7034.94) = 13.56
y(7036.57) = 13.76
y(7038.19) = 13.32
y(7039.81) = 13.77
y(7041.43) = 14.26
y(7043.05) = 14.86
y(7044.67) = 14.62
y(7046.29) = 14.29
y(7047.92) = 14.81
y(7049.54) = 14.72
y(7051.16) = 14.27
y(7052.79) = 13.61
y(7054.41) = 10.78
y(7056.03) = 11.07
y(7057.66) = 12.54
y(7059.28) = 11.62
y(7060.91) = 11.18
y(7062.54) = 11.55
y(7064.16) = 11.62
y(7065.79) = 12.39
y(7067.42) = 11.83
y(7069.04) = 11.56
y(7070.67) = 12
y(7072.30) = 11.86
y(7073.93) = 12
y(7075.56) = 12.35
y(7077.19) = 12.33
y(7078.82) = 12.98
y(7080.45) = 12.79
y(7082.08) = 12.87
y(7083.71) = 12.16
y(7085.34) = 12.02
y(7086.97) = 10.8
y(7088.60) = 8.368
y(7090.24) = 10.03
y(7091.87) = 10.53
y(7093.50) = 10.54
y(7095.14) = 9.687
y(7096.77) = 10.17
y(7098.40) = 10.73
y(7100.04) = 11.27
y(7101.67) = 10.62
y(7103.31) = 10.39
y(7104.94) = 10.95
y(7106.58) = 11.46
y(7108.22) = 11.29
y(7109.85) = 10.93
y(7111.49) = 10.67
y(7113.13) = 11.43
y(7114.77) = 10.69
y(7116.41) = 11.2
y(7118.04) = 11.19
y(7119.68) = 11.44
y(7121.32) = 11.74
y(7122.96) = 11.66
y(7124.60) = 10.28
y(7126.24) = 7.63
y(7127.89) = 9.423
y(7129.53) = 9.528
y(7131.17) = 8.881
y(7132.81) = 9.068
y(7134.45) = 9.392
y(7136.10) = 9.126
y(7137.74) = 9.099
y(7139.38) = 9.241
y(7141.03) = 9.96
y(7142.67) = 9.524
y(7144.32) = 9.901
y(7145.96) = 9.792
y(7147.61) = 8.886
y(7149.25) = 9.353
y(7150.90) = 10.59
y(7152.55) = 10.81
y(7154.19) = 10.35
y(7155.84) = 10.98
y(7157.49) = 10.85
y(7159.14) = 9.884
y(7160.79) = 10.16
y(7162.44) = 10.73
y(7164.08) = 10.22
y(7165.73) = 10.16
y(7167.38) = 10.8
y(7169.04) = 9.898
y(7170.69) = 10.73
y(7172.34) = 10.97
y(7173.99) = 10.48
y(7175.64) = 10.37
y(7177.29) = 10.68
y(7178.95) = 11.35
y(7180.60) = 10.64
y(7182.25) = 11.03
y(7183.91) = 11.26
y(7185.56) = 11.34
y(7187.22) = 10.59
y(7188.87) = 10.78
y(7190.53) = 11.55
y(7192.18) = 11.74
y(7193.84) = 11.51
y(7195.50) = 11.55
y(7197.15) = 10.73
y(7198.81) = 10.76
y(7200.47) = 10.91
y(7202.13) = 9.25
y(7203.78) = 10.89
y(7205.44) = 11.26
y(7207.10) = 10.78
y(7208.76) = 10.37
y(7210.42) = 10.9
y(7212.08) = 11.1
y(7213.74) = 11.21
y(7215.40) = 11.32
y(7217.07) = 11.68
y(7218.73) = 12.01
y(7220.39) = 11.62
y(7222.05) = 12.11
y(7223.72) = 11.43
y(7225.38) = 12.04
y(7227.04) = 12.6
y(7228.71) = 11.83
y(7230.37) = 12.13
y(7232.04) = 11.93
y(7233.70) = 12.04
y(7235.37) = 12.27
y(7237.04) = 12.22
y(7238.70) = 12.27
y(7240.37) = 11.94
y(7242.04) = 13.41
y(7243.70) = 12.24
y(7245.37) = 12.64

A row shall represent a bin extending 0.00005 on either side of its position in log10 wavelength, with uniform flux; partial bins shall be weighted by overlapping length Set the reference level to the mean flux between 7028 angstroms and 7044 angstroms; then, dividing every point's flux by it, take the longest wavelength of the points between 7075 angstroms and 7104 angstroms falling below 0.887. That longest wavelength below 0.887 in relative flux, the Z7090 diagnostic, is 7103.31 angstroms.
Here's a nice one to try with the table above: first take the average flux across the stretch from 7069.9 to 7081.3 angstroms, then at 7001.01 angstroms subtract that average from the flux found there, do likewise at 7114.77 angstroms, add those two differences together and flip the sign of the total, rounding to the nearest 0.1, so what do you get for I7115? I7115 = 1.6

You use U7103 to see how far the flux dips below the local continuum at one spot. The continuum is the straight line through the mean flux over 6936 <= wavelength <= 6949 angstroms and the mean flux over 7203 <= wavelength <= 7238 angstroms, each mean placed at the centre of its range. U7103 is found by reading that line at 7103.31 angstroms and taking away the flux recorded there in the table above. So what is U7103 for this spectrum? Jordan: 1.2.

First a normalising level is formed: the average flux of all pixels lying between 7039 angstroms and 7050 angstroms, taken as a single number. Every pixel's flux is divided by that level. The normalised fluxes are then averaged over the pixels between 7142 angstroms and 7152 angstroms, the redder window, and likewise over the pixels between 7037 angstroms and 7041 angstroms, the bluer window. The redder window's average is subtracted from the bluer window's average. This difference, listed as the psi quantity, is 0.27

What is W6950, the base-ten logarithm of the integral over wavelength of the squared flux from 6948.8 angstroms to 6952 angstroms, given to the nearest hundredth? 2.67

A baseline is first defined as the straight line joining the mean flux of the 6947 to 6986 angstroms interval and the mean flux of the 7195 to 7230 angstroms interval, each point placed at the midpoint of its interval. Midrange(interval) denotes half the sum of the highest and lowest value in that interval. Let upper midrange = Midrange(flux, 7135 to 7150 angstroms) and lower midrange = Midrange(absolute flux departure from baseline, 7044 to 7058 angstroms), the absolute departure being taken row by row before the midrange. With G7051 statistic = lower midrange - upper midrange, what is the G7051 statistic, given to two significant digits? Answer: -7.6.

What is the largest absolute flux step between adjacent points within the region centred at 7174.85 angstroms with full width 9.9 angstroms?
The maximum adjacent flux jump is 0.7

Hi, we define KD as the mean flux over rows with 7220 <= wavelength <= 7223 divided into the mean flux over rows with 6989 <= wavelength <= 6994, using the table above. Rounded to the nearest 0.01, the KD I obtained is 1.02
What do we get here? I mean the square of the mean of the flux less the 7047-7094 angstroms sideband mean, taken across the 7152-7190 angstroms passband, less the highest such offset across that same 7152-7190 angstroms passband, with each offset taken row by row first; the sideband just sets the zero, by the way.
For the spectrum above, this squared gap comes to 0.5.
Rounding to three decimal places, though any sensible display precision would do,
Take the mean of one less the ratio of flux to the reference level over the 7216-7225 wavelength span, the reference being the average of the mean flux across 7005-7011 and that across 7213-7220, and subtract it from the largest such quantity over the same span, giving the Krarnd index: 0.028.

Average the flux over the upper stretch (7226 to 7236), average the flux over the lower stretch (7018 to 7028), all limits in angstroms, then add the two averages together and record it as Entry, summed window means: 25.1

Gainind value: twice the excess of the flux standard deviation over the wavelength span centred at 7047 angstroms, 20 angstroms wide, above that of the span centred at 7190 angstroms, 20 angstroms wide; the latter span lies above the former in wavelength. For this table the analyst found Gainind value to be 1.9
